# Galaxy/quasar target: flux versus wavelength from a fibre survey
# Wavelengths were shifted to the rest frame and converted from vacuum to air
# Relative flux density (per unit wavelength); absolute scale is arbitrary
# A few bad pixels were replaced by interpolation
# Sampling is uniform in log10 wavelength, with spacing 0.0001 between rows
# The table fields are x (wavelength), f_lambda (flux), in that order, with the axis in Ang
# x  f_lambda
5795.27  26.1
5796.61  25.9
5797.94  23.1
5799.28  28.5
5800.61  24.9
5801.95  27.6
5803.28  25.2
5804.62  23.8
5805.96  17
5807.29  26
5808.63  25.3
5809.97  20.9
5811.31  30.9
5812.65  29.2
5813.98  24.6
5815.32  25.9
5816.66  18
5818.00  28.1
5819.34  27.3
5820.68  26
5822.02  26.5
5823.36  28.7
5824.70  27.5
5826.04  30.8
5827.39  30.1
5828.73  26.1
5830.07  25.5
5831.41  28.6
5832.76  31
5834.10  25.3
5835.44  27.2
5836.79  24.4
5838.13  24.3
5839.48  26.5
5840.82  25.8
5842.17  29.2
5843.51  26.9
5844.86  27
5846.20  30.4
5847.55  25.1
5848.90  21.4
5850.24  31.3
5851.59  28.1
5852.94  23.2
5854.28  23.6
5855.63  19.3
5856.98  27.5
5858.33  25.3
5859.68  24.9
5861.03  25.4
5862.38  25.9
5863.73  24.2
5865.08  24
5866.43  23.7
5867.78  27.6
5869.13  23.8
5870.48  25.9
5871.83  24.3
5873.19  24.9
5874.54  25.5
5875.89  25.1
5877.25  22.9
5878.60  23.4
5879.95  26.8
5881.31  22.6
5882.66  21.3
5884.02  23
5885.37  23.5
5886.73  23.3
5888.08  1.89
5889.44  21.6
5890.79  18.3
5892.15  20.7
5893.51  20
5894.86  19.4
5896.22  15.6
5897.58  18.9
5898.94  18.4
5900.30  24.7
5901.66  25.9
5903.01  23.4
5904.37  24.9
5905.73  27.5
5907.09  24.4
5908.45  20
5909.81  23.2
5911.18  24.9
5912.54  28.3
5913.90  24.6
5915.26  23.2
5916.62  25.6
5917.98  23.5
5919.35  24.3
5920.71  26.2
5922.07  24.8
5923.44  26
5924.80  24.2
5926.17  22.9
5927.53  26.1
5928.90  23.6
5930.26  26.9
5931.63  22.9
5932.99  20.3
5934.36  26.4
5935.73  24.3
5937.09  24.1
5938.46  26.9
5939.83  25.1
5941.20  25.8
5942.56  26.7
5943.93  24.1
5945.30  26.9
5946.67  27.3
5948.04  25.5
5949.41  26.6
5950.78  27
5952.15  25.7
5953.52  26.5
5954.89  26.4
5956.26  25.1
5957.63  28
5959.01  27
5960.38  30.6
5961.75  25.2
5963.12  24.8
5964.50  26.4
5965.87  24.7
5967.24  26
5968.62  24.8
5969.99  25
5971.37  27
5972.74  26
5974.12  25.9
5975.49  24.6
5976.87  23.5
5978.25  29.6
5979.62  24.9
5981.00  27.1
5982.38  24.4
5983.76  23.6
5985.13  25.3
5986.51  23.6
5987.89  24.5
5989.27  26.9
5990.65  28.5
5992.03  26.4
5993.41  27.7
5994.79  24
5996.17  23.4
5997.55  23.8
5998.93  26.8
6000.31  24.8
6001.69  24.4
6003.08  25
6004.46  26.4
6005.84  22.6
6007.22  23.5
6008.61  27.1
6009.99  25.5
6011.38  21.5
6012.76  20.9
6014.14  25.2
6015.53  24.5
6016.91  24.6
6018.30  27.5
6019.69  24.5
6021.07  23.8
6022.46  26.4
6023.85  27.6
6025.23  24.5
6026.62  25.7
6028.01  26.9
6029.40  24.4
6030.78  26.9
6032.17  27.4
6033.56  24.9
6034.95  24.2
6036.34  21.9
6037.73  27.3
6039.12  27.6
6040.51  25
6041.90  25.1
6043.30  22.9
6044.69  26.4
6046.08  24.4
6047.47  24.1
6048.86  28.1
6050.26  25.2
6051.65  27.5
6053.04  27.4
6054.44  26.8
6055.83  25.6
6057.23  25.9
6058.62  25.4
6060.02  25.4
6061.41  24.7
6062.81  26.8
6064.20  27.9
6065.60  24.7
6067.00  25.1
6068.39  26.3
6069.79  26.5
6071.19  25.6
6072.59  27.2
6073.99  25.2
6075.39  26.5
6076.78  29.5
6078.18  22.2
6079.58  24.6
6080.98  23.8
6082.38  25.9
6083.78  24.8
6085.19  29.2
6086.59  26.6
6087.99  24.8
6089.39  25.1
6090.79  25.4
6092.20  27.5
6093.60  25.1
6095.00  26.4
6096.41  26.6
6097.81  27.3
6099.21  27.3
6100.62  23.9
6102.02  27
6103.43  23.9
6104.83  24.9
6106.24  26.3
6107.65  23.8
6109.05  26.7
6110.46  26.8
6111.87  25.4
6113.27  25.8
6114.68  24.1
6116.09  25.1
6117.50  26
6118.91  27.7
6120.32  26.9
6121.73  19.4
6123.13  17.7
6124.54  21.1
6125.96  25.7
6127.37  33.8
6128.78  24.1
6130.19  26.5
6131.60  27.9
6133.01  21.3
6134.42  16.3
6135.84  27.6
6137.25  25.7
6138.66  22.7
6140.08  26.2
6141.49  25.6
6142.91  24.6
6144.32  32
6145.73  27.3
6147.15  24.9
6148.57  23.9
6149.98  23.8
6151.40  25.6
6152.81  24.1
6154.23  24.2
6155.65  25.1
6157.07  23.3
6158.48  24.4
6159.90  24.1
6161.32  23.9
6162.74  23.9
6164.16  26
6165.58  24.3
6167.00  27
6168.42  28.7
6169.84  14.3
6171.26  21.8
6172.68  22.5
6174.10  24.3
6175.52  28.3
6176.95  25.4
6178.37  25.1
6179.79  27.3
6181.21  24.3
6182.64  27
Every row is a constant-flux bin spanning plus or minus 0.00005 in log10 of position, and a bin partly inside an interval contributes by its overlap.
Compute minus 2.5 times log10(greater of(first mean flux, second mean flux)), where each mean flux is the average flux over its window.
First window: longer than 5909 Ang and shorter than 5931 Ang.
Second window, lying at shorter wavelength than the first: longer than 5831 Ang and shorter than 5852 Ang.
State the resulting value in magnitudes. -3.58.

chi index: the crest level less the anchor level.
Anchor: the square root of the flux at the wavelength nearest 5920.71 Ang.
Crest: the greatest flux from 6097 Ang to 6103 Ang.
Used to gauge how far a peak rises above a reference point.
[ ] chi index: 22.2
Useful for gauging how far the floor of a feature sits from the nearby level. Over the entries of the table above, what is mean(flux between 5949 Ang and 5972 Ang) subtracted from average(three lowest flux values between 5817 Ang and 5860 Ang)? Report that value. -5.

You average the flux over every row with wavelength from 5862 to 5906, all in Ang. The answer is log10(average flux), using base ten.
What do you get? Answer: 1.35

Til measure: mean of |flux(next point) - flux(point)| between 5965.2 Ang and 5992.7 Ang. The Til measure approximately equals 1.85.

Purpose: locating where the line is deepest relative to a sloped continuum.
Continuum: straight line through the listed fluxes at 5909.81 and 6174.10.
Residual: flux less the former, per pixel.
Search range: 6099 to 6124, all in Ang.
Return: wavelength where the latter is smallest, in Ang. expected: 6123.13 Ang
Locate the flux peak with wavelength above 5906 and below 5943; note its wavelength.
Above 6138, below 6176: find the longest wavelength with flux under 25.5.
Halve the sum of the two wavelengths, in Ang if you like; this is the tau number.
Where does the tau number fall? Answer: 6043.3 Ang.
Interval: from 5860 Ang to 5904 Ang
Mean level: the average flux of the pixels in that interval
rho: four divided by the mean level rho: 0.179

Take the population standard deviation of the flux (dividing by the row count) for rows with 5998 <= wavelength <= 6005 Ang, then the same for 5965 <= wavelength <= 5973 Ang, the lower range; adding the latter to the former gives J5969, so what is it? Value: 2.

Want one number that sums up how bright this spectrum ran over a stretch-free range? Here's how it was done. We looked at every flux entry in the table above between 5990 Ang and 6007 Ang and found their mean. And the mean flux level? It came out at 25.3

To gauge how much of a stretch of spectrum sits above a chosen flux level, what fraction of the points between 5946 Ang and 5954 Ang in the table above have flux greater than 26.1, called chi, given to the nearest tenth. 0.7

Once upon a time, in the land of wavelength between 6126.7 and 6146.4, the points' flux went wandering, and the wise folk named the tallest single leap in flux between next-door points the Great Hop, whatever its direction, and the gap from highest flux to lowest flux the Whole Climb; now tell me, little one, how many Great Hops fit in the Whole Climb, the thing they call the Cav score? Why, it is 1.5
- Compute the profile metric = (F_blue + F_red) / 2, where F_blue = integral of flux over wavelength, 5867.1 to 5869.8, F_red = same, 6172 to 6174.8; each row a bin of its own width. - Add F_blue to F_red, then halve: 68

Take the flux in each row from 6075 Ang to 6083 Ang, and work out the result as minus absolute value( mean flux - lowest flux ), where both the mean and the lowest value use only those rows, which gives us -3.2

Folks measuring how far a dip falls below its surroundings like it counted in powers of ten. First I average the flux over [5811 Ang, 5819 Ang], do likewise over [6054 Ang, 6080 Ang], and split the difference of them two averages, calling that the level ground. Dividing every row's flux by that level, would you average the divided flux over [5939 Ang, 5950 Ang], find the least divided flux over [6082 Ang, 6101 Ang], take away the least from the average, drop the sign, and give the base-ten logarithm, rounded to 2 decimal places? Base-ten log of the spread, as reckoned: -1.09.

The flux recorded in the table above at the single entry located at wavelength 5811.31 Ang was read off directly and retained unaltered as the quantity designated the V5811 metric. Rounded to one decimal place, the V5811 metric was 30.9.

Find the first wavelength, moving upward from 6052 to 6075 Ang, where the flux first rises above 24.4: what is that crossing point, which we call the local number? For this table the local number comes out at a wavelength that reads 6053.04 Ang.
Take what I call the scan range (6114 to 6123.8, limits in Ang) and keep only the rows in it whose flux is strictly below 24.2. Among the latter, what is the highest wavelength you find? 6123.13 Ang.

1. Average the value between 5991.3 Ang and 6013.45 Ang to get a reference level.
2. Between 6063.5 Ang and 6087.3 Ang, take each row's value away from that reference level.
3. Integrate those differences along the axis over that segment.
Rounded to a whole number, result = -32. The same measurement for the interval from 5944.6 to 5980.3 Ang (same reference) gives -56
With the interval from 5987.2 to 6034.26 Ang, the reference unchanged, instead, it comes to -30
